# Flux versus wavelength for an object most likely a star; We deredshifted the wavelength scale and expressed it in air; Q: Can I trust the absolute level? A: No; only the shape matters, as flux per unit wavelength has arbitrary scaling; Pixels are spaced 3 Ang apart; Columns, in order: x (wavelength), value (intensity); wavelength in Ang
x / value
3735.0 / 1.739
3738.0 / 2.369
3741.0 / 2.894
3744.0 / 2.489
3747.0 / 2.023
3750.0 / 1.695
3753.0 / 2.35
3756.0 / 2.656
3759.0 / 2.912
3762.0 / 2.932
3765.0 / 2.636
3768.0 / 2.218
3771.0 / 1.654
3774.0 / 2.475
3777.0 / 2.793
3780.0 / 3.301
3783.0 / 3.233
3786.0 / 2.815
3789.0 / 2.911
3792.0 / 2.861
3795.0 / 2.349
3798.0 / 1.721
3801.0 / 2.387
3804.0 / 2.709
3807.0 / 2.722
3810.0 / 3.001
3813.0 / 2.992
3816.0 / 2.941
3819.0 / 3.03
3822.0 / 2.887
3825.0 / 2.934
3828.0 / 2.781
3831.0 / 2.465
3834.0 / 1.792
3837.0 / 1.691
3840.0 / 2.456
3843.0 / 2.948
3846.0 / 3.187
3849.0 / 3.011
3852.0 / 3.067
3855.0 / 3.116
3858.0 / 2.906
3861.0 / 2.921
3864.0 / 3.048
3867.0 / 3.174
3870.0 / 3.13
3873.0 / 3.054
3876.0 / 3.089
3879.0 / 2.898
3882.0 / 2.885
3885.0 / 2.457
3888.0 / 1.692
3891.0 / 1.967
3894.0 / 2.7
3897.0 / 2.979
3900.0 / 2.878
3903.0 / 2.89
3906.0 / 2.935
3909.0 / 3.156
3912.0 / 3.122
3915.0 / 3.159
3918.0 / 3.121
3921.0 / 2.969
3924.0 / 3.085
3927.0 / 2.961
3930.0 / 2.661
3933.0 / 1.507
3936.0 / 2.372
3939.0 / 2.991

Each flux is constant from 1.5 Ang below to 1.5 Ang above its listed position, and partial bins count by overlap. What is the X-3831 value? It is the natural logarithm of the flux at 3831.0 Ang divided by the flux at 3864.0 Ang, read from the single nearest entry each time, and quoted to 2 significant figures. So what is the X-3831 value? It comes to -0.21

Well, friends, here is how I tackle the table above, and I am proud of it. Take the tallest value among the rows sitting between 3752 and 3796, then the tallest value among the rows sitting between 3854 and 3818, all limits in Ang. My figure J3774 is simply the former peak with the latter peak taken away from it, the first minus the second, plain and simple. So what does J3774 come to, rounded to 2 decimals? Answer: 0.11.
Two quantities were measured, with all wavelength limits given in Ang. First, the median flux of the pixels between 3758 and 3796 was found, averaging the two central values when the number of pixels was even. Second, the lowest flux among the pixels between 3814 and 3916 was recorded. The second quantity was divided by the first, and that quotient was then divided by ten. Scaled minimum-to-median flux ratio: 0.060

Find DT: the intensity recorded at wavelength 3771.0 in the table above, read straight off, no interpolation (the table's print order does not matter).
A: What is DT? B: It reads 1.654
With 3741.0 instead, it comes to 2.894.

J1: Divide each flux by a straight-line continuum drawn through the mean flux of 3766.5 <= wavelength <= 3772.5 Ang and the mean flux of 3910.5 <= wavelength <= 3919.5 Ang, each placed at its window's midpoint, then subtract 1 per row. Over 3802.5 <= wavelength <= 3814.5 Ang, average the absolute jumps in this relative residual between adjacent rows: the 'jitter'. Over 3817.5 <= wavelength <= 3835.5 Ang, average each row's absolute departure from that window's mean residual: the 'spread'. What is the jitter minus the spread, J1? -0.11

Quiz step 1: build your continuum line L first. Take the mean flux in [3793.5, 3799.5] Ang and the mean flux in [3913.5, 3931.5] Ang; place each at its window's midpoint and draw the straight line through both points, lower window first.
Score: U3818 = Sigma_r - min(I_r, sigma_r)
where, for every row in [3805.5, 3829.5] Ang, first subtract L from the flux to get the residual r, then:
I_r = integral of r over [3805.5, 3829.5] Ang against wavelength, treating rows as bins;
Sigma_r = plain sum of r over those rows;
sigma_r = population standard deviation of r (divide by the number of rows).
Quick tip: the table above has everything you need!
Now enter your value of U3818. 5.6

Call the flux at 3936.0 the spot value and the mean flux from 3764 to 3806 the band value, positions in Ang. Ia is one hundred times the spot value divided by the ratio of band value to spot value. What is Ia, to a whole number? 218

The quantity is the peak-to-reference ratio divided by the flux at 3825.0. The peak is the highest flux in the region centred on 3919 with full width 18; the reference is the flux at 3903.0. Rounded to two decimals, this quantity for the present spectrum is 0.37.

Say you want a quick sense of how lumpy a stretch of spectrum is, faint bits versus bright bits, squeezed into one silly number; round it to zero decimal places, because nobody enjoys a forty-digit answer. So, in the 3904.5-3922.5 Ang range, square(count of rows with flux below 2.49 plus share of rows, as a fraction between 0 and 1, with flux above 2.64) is 1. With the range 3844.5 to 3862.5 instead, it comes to 1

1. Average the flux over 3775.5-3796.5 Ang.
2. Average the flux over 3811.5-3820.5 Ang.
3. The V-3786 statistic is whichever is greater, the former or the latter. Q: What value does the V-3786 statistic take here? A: 2.99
